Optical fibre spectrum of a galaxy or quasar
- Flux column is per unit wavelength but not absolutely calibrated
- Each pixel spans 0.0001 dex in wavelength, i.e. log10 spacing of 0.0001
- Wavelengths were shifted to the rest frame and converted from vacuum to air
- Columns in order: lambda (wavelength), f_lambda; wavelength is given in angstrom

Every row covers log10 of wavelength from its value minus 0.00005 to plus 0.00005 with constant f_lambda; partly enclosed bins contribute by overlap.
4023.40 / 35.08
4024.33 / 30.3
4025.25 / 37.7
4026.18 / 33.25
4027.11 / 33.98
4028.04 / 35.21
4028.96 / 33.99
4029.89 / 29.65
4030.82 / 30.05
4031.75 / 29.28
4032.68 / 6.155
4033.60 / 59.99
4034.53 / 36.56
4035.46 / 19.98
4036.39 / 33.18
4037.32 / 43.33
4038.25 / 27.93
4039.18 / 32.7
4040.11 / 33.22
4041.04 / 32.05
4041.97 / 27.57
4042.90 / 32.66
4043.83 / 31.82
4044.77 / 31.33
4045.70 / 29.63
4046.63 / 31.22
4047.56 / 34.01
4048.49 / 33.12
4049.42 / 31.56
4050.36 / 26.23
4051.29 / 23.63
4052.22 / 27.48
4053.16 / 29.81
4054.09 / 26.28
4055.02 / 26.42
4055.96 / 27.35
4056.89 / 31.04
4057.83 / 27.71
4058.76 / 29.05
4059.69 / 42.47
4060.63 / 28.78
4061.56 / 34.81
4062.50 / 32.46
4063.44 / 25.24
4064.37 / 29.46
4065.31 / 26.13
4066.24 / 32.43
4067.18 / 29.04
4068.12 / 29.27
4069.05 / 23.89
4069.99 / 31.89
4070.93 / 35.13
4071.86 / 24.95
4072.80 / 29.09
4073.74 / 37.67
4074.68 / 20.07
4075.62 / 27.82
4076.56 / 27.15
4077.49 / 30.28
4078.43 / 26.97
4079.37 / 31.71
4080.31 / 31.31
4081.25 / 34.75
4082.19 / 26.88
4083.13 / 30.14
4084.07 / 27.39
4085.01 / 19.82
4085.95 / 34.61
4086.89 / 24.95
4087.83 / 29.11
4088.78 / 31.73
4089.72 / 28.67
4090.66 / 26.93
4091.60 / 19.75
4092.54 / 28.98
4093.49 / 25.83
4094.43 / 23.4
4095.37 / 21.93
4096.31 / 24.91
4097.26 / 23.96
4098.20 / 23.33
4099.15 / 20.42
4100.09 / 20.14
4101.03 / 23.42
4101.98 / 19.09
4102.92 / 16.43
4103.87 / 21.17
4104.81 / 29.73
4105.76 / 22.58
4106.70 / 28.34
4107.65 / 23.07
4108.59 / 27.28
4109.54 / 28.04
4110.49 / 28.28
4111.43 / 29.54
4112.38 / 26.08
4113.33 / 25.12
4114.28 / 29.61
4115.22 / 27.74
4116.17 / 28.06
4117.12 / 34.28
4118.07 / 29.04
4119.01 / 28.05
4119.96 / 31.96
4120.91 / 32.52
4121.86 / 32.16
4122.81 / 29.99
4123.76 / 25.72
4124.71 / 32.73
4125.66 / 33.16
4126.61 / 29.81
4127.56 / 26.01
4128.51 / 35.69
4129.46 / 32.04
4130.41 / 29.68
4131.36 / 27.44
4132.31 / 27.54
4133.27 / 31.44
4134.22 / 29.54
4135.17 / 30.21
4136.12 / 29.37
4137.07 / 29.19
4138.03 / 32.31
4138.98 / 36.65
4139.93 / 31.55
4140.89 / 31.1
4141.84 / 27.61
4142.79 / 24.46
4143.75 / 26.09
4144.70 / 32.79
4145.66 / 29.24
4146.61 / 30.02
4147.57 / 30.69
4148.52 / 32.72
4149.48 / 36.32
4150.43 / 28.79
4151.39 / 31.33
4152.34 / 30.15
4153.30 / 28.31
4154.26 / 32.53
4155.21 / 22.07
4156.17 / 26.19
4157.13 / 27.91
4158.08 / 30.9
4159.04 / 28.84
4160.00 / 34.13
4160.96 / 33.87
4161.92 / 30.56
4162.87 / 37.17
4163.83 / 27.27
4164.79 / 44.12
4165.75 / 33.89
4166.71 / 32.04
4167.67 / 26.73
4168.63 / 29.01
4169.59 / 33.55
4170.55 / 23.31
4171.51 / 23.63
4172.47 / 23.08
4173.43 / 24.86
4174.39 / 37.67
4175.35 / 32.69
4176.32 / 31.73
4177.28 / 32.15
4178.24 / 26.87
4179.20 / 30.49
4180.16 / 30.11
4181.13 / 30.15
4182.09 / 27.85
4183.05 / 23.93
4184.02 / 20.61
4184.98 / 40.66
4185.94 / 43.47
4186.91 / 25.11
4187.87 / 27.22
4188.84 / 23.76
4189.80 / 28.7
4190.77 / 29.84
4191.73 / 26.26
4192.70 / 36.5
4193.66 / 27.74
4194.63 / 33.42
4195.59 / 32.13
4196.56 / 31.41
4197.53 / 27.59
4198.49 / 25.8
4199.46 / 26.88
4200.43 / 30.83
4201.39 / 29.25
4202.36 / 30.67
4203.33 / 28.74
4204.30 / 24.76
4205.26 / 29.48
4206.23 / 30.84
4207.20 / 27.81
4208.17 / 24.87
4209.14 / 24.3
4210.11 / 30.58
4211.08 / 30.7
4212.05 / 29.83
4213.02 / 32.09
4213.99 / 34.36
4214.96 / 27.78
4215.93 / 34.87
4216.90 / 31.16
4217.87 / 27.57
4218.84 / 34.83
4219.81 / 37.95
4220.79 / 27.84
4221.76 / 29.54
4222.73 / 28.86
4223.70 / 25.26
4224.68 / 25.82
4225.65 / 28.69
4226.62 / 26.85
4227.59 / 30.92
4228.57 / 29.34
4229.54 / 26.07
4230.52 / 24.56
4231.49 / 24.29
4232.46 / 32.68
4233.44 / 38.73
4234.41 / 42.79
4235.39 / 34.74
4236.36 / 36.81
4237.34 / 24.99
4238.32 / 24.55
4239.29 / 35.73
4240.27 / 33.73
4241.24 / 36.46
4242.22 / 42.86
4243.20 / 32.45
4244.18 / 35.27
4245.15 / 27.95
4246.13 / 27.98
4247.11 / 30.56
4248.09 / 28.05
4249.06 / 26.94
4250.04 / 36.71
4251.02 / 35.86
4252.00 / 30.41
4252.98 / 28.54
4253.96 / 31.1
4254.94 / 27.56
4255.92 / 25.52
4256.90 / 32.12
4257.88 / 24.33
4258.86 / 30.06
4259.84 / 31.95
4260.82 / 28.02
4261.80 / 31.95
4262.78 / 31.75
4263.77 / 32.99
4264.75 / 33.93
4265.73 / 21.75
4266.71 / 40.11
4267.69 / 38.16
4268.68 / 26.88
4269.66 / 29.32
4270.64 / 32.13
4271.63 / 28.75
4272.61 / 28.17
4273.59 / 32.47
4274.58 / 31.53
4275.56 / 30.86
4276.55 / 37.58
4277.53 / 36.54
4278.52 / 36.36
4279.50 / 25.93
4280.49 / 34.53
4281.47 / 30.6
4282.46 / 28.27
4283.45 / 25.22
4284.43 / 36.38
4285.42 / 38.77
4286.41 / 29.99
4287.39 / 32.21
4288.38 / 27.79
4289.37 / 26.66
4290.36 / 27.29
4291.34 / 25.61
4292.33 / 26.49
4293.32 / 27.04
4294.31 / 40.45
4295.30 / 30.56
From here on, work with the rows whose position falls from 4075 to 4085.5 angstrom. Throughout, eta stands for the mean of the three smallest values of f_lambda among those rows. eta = 25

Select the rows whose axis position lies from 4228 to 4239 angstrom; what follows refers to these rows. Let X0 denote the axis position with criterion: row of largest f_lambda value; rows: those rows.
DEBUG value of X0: 4234.41 angstrom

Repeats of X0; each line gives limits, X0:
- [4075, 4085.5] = 4081.25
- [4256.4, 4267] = 4266.71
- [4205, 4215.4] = 4213.99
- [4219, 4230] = 4219.81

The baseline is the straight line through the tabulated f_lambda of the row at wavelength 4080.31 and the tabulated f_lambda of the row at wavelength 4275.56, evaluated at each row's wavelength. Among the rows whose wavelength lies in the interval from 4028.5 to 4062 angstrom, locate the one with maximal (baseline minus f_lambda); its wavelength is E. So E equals 4032.68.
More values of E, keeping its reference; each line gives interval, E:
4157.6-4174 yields 4172.47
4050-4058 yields 4051.29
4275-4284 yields 4283.45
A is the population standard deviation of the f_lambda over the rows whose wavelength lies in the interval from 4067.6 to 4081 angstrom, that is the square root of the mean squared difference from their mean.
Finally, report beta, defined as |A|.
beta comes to 4.4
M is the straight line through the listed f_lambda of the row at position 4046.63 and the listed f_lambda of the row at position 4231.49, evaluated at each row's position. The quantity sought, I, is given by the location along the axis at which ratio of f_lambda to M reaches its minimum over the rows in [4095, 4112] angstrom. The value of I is 4102.92 angstrom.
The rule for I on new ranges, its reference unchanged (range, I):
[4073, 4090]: 4074.68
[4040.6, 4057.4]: 4051.29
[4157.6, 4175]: 4172.47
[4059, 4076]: 4074.68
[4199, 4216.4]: 4209.14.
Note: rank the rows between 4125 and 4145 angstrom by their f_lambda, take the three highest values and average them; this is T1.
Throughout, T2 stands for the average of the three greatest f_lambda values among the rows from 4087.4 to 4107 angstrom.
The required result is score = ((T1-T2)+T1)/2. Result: 20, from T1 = 35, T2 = 30.2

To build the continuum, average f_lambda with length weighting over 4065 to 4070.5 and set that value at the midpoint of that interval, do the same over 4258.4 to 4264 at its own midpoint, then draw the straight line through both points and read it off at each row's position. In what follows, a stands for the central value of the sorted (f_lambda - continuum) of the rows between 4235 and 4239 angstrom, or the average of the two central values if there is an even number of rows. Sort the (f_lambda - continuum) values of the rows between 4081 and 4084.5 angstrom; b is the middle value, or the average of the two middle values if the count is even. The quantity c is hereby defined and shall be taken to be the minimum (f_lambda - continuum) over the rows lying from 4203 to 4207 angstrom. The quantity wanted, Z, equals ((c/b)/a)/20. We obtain -1.05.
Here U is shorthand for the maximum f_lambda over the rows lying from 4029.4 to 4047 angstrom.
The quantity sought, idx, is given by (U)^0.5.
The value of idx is 7.75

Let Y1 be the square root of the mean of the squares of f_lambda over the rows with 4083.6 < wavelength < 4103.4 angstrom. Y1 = 24.9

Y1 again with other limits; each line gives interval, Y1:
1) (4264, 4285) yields 32.0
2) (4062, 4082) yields 29.6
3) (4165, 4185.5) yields 29.7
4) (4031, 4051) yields 32.9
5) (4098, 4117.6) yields 25.7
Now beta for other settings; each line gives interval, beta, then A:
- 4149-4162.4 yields 3.5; 3.5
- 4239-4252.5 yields 4.4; 4.4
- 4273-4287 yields 4.2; 4.2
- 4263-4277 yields 4.7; 4.7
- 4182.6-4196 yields 6.4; 6.4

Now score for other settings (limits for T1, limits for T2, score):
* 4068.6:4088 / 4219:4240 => 16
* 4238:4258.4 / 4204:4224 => 21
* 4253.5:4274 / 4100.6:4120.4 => 21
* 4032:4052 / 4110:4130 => 29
